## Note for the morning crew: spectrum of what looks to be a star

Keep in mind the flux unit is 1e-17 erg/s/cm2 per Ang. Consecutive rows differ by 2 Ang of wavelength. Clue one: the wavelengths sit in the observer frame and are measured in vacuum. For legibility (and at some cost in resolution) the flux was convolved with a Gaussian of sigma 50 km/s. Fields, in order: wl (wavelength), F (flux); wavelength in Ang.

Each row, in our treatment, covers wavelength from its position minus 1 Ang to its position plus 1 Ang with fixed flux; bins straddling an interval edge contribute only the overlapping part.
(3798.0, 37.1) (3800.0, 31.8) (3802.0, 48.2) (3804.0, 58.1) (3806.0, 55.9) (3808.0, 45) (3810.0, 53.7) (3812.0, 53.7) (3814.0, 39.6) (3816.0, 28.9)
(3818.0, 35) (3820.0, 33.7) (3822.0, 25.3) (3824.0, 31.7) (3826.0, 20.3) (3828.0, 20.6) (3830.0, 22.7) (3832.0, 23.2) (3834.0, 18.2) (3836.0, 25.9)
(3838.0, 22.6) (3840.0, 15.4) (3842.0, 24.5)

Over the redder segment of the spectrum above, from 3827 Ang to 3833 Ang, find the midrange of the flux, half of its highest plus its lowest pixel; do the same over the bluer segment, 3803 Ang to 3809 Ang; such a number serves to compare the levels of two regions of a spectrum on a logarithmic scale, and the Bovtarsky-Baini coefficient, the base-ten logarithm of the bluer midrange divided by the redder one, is 0.37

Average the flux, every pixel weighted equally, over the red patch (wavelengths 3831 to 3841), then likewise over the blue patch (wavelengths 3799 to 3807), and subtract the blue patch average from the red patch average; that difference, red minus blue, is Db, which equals -27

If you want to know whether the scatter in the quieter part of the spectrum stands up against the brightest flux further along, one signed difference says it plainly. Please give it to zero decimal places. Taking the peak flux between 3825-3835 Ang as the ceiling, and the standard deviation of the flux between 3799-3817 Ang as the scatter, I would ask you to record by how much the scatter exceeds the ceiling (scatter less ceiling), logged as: -13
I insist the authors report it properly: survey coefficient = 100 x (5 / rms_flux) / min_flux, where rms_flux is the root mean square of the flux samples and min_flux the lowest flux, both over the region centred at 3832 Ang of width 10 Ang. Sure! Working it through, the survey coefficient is 1.2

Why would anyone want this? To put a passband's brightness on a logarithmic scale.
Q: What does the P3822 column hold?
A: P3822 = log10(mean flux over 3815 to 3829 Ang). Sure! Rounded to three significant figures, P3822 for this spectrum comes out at 1.45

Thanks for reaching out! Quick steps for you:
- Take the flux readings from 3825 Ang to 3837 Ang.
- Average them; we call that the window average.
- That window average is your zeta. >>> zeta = 22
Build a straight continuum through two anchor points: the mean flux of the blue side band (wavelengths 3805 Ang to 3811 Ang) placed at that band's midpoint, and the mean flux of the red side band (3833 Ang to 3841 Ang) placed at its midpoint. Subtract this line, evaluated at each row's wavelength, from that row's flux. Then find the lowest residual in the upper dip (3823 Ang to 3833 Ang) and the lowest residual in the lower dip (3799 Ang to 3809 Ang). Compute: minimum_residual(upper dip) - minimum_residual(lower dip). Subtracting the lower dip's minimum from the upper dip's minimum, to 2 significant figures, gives 16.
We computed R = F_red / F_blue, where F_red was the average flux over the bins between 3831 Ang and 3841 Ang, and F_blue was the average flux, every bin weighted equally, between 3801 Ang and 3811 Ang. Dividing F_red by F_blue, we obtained 0.40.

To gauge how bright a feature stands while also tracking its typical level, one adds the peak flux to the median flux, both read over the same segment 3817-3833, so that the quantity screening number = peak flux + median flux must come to 59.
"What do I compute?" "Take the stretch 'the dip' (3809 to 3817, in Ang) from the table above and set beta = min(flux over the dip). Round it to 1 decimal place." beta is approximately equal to 28.9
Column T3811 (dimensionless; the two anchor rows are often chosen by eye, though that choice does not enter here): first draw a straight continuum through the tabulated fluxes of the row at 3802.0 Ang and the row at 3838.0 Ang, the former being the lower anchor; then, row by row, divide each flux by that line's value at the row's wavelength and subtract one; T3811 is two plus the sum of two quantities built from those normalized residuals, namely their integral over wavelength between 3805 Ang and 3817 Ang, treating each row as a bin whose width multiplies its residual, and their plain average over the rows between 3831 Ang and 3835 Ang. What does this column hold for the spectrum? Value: 3.0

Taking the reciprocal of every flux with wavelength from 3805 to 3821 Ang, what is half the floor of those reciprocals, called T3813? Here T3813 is 0.0089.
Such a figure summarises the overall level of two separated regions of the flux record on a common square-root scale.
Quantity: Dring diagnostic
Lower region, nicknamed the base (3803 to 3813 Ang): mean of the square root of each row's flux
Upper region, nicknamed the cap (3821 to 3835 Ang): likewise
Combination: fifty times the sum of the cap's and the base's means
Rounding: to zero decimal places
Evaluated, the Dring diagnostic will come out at 604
